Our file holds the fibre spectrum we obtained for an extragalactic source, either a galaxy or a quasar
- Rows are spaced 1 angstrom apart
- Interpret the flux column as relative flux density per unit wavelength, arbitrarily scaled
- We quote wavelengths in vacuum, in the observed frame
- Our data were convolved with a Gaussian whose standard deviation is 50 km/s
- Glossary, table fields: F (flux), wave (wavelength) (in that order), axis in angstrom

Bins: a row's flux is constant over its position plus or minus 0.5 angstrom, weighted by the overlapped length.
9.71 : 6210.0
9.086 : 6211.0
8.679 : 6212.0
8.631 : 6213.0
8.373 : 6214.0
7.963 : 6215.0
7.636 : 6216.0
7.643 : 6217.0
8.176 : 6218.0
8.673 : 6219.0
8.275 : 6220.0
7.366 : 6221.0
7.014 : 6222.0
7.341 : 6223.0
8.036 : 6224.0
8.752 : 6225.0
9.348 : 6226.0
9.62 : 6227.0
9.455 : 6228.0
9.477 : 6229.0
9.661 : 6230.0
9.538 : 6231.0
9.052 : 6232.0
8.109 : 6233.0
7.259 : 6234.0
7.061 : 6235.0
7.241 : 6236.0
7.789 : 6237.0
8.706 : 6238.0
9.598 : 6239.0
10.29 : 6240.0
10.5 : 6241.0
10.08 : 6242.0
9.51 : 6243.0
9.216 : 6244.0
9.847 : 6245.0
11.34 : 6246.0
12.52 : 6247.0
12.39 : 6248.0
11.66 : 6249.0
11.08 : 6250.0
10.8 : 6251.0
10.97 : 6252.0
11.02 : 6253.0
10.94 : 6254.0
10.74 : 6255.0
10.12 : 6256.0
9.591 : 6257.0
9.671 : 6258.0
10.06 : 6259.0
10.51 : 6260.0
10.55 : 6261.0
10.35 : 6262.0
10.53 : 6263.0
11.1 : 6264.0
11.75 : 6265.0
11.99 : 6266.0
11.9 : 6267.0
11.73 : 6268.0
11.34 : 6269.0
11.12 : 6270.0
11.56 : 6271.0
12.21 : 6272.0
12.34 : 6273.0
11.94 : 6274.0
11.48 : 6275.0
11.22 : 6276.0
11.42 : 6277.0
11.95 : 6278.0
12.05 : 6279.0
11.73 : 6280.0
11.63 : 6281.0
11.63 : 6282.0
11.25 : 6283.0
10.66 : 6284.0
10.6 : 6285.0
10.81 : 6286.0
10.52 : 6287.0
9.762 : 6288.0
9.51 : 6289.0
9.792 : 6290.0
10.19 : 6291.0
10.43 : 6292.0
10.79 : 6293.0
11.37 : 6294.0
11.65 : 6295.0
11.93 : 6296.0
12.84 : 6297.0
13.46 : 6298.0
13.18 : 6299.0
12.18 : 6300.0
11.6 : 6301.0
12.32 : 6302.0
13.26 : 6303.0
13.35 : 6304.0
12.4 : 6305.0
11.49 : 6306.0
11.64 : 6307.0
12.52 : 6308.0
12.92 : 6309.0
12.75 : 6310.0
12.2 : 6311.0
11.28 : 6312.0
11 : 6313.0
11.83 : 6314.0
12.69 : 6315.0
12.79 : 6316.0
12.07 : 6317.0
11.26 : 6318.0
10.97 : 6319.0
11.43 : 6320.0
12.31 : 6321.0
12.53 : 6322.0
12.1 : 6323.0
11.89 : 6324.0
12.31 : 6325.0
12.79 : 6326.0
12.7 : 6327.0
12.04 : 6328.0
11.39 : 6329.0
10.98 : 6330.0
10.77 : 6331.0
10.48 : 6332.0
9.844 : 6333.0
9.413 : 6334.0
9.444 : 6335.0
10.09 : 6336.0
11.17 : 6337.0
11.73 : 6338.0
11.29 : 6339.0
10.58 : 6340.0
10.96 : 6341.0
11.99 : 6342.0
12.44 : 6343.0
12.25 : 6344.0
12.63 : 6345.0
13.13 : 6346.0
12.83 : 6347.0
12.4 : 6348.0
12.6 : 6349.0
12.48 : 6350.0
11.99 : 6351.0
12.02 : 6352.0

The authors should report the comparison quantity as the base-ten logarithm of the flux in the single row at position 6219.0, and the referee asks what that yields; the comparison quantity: 0.94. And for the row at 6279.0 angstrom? 1.08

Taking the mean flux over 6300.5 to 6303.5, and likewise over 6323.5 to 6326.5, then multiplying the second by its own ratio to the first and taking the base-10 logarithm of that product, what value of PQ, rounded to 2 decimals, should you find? 1.09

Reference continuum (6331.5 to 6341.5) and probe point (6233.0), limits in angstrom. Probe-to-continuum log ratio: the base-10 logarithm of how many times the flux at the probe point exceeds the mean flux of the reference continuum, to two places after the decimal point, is -0.11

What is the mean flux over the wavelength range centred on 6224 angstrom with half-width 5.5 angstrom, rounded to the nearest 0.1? 8.5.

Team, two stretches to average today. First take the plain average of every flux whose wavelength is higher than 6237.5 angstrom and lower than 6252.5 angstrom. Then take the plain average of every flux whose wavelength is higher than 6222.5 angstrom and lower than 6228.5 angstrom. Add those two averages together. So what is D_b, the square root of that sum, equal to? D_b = 4.4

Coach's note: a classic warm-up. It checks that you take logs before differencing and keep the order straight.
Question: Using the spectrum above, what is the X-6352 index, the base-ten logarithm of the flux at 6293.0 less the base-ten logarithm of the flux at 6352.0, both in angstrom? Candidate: -0.05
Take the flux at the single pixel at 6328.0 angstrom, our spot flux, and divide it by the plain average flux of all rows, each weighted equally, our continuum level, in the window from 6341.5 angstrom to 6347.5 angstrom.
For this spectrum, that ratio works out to 0.960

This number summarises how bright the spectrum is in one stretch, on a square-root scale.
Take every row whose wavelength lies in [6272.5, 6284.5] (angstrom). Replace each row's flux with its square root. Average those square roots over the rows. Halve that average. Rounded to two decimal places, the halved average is 1.70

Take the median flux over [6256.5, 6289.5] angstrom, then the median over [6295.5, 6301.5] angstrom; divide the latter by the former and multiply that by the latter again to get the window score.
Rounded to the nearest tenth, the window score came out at 13.9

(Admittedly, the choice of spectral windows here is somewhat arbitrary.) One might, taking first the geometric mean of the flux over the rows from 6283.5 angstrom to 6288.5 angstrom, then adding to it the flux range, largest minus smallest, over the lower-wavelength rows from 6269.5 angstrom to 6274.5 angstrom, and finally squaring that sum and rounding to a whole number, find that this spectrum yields 137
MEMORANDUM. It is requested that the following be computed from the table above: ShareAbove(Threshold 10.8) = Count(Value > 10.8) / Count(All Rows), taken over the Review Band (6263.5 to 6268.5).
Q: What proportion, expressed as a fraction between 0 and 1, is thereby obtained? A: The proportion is 1.0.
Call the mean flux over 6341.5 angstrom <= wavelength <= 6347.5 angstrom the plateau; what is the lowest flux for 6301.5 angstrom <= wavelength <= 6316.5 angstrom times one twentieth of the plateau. 6.9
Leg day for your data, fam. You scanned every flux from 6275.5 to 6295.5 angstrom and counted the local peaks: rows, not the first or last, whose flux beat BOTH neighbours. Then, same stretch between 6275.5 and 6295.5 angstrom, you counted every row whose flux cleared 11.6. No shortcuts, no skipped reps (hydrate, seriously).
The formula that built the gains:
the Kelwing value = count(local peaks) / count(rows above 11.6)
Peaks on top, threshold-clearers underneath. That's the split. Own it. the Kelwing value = 0.33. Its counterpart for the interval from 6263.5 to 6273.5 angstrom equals 0.17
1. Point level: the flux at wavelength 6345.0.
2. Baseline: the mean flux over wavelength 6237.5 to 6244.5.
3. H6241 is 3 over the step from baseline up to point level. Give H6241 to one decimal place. 1.0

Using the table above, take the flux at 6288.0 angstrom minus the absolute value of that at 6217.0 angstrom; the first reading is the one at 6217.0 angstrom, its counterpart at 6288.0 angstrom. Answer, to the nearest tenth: 2.1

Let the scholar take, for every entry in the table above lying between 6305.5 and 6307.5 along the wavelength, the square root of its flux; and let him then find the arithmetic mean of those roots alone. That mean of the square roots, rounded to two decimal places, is 3.40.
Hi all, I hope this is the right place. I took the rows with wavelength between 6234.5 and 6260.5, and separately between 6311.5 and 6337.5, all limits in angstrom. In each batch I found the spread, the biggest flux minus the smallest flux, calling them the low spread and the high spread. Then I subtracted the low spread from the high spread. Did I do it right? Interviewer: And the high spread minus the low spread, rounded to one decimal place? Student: -2.1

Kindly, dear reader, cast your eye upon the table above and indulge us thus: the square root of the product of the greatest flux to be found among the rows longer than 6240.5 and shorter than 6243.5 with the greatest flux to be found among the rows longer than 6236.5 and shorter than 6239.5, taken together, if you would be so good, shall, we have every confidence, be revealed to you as 10.04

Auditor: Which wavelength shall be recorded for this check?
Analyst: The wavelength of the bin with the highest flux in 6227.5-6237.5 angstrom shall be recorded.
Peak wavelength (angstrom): 6230.0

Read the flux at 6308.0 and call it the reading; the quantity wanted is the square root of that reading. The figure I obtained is 3.54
